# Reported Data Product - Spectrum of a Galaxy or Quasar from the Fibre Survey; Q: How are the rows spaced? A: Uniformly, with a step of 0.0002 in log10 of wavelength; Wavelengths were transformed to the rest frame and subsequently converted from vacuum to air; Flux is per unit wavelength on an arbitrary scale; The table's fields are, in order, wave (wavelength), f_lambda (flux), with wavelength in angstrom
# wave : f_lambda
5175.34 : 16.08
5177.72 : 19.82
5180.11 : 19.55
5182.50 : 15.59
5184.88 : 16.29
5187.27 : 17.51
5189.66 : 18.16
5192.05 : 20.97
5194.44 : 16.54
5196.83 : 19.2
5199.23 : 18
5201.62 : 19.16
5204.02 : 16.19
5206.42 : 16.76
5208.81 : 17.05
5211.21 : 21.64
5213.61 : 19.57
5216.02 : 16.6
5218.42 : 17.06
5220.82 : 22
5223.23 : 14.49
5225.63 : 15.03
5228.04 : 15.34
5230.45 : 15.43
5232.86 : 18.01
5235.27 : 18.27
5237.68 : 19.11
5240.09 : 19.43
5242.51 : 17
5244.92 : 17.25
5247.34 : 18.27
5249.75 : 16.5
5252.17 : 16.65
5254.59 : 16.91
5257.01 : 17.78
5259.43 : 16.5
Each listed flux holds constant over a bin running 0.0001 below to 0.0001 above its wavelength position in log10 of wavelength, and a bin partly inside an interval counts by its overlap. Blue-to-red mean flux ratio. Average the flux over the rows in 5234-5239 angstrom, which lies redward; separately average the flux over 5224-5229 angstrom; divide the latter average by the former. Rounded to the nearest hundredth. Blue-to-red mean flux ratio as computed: 0.81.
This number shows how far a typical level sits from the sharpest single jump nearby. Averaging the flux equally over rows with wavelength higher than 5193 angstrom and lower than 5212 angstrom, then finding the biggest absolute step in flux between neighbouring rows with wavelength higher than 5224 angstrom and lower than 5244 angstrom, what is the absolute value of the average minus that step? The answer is 15.5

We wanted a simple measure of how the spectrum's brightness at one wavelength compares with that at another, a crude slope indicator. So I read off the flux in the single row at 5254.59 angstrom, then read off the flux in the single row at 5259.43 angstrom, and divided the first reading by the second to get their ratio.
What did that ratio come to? 1.02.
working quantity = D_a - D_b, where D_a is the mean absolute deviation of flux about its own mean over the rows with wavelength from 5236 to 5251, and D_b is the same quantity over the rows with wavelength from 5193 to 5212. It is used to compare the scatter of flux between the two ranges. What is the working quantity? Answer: -0.44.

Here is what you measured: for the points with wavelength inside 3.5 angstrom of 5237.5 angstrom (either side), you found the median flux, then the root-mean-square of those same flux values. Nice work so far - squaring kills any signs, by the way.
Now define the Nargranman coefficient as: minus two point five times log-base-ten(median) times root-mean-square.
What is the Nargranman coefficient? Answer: -61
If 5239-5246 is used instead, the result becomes -55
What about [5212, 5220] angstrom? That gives -55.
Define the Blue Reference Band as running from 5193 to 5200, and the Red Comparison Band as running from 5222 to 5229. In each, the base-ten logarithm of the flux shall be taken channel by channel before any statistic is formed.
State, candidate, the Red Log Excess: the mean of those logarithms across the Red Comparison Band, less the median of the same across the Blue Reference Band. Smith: -0.081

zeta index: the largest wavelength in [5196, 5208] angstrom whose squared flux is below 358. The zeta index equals 5206.42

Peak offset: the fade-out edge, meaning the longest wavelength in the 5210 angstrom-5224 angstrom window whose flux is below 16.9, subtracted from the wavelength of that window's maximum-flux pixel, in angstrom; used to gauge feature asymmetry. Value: -2.4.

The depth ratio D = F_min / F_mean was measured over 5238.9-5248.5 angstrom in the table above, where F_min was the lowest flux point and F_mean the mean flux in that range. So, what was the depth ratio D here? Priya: 0.95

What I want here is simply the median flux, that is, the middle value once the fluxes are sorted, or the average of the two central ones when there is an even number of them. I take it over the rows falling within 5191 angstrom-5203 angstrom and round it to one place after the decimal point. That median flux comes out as 19.2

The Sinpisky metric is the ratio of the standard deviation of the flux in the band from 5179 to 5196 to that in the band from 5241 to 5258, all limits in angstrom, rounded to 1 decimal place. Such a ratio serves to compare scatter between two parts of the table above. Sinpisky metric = 3.0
